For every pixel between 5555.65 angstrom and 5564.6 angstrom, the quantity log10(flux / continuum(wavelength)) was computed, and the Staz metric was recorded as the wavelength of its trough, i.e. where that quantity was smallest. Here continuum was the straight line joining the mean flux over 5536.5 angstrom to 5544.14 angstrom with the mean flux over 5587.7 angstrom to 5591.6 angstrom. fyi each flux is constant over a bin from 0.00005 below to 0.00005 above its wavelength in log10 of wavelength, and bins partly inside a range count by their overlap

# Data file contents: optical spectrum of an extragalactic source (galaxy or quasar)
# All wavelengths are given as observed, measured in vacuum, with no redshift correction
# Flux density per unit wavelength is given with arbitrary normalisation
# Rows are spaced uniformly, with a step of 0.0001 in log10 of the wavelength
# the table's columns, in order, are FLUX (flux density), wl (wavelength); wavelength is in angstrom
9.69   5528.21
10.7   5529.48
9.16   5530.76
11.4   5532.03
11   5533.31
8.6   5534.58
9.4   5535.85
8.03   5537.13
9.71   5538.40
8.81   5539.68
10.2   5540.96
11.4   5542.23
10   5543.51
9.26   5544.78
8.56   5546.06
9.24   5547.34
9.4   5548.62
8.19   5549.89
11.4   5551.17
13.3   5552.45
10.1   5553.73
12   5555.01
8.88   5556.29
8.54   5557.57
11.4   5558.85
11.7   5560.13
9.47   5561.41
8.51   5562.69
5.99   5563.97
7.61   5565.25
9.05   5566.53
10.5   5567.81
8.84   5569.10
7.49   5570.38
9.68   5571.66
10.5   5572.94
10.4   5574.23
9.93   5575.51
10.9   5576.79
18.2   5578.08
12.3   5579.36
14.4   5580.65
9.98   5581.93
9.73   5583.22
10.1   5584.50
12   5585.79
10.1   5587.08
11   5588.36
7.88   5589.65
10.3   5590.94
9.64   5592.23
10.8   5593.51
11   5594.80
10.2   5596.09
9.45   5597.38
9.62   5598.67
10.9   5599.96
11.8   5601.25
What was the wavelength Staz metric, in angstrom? 5563.97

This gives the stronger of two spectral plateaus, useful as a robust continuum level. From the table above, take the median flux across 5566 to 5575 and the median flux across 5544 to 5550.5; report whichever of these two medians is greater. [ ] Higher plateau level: 9.7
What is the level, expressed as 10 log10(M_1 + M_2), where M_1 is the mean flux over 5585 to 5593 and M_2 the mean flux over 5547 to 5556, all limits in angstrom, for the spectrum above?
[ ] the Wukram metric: 13.2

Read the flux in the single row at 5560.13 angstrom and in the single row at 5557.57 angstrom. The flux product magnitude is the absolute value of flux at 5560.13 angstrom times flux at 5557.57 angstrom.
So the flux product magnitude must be 100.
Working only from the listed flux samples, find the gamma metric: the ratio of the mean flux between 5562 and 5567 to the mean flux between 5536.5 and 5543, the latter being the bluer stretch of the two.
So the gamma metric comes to 0.81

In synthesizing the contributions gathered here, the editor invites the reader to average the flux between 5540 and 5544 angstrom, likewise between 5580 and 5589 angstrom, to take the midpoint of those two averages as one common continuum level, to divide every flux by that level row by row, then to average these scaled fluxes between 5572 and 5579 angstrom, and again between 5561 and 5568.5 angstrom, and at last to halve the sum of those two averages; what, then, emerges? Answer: 0.95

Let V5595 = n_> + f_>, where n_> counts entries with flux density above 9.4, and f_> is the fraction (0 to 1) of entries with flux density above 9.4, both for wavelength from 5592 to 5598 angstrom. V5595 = 6.0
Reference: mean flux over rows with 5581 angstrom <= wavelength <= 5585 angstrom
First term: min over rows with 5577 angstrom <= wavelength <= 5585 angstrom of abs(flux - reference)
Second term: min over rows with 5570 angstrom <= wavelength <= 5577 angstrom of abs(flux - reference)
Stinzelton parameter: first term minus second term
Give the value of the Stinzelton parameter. 0.0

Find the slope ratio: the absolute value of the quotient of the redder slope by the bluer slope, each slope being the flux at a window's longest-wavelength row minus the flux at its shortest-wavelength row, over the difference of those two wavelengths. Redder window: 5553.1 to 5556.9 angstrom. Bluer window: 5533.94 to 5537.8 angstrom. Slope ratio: 2.1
